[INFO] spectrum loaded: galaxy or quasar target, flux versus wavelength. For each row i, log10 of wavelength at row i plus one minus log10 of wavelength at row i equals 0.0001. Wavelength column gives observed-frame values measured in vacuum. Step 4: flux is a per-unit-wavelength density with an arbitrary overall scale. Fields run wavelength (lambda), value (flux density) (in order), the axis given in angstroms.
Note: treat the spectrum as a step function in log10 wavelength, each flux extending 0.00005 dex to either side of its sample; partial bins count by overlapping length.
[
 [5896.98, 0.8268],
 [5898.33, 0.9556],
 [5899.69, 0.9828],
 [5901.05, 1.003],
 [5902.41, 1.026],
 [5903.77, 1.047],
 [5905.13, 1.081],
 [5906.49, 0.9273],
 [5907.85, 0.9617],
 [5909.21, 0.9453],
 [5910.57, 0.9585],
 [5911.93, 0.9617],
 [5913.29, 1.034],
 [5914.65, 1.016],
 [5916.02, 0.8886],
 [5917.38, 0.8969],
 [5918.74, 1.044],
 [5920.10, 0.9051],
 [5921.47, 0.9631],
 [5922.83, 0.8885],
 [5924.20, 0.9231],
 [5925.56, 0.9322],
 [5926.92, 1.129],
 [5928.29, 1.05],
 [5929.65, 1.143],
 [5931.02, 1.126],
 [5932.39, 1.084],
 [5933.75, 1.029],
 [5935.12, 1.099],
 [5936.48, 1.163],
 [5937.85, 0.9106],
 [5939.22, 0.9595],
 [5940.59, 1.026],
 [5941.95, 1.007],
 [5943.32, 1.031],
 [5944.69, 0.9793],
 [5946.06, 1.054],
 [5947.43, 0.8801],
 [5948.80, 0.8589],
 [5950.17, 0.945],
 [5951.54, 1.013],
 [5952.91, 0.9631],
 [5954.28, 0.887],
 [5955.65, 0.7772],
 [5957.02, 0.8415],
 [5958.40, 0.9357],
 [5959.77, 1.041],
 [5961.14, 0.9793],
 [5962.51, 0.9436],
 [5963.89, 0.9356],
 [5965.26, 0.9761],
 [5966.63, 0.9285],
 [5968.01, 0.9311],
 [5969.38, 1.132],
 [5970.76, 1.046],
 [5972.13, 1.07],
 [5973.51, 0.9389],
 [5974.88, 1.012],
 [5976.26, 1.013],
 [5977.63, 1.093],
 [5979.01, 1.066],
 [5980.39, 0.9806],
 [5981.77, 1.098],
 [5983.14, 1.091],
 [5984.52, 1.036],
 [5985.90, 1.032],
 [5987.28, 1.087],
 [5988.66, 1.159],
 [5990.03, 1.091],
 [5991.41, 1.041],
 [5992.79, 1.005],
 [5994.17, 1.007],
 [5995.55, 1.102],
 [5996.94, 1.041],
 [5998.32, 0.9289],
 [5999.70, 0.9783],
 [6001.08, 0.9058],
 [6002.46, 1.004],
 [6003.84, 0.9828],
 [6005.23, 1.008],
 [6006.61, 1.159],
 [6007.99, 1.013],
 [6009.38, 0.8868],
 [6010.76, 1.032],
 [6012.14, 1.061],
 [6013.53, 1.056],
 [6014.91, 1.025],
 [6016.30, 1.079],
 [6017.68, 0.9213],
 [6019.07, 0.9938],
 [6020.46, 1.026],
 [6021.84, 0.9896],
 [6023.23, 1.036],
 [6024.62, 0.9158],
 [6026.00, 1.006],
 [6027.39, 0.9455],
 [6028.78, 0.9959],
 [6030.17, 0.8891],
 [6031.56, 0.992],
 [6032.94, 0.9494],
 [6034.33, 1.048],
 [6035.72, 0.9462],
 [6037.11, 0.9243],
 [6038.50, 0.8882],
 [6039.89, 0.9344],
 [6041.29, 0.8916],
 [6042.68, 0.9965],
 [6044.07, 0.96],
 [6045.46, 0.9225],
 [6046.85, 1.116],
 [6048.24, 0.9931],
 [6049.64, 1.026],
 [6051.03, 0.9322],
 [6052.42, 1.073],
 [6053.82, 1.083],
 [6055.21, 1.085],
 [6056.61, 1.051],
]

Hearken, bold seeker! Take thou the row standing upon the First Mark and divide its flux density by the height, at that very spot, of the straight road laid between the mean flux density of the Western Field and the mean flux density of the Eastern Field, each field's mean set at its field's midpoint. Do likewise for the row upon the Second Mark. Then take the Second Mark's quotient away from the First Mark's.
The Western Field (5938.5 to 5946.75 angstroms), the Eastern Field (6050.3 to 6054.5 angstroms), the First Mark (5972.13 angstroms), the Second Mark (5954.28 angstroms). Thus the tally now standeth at 0.18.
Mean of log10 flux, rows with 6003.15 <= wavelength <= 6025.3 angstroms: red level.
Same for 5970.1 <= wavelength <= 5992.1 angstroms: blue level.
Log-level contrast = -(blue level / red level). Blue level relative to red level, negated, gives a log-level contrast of -5.4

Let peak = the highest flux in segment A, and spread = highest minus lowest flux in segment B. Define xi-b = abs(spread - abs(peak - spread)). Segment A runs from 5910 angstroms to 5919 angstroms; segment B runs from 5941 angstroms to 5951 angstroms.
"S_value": 0.65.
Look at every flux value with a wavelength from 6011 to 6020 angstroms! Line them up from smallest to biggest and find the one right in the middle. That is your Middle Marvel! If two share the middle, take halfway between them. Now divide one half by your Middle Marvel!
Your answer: 0.48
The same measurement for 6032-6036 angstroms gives 0.53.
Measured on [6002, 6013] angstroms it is 0.49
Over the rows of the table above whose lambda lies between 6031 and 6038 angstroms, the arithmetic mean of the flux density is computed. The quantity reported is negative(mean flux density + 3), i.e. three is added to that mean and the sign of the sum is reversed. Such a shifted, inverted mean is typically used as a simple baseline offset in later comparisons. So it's -3.97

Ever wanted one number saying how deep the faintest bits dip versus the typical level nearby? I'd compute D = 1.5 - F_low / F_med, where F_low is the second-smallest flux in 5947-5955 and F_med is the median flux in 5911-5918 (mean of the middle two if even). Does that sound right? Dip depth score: 0.585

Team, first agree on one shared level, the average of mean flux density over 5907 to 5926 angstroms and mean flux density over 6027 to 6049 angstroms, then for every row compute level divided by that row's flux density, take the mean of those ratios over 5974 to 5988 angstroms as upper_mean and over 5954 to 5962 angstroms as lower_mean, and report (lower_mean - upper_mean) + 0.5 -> 0.65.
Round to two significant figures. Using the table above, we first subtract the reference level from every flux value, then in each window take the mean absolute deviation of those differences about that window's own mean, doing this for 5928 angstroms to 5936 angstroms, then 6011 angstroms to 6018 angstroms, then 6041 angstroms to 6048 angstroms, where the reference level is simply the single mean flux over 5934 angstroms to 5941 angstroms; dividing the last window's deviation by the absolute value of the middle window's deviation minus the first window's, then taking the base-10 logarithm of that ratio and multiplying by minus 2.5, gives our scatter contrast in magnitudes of -2.0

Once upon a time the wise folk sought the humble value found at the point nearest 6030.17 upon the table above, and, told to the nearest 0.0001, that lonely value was 0.8891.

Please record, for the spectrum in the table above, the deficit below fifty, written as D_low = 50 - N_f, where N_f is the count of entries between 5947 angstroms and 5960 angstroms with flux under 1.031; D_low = 41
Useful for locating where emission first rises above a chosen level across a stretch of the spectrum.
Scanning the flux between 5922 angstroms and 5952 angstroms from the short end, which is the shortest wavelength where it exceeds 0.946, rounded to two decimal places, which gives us 5926.92 angstroms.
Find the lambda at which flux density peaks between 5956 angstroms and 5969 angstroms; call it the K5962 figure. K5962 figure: 5959.77 angstroms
